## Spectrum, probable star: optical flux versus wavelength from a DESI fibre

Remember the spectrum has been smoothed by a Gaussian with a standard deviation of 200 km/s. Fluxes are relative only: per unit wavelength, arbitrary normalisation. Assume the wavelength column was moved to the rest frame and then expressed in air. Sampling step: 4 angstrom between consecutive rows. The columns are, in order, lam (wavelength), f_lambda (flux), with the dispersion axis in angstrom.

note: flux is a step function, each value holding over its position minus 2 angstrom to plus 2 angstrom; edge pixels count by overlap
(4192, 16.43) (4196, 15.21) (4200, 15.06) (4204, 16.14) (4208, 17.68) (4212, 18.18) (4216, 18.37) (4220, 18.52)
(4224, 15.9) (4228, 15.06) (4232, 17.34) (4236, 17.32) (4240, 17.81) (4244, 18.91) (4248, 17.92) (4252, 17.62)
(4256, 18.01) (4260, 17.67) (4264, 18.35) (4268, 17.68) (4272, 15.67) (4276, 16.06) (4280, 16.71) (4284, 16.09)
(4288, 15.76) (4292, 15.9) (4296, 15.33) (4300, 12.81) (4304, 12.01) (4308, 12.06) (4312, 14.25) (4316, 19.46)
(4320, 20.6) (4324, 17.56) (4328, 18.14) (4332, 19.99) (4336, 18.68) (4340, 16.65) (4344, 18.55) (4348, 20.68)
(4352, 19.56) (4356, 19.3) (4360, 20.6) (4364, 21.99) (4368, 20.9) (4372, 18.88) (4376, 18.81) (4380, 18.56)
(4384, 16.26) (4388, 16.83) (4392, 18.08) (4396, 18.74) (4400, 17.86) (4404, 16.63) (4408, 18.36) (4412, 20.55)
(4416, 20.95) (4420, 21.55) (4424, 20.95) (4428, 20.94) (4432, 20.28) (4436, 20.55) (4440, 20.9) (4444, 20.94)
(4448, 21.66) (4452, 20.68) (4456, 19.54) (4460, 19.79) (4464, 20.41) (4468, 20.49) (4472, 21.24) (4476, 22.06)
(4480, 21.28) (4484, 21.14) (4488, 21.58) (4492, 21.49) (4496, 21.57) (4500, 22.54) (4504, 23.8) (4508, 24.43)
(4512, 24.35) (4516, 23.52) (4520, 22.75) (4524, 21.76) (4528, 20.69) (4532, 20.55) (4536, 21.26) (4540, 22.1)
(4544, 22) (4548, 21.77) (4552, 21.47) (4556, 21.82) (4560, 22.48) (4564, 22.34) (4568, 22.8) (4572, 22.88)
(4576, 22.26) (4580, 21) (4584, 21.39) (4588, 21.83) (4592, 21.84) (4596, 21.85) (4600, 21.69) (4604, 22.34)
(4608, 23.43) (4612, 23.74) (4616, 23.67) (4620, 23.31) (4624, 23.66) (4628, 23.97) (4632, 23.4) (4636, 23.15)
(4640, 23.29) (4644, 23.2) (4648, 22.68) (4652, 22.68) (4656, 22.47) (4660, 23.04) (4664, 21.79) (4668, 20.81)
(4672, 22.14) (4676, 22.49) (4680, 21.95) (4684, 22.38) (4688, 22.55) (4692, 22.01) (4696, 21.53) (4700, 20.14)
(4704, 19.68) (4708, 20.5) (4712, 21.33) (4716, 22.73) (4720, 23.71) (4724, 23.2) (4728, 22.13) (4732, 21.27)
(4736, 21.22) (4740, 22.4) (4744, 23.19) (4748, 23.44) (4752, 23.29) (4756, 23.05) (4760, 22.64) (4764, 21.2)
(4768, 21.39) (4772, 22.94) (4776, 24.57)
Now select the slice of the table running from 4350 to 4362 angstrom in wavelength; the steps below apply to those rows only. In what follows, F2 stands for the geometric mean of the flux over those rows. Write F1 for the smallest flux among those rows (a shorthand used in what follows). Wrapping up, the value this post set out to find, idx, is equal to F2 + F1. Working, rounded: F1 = 19.3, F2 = 19.8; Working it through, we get 39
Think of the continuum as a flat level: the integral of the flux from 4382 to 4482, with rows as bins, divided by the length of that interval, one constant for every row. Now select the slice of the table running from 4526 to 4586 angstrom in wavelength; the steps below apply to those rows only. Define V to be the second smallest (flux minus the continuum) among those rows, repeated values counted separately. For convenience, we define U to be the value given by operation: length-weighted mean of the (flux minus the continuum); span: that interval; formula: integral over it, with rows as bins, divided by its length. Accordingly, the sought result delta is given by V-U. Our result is -1.1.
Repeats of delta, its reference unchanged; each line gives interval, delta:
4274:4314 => -2.6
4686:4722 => -1.4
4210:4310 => -4.5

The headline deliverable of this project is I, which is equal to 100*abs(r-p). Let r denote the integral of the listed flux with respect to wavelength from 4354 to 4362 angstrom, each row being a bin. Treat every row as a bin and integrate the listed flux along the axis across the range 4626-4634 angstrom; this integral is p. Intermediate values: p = 189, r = 160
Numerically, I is 2988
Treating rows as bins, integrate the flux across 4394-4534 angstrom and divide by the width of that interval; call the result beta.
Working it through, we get 21.0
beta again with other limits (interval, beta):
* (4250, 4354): 17.0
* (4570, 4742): 22.3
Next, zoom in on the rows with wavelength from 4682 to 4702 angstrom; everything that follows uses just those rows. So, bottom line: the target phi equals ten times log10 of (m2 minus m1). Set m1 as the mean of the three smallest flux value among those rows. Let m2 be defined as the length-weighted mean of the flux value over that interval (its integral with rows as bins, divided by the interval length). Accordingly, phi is -3.1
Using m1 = 21.2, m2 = 21.7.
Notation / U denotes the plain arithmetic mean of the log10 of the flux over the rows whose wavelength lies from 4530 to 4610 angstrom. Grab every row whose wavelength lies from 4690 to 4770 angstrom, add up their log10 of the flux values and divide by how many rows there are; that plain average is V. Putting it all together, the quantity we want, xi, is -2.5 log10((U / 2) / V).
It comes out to 0.75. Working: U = 1.34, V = 1.34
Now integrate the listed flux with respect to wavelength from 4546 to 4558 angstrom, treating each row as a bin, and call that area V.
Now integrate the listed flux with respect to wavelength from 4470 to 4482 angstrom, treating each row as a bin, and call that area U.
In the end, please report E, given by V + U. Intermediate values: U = 258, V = 260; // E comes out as 519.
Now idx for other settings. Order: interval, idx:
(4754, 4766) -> 43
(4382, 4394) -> 33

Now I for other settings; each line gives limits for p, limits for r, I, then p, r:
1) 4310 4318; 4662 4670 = 3556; 135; 170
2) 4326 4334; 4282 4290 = 2512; 153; 127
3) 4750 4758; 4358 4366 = 1500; 185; 170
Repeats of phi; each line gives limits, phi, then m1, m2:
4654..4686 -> -2.1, 21.5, 22.1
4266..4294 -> -3.1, 15.8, 16.3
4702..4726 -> 1.3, 20.5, 21.9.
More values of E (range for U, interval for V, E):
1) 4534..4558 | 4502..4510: 715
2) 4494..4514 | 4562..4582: 912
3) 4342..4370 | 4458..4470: 809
